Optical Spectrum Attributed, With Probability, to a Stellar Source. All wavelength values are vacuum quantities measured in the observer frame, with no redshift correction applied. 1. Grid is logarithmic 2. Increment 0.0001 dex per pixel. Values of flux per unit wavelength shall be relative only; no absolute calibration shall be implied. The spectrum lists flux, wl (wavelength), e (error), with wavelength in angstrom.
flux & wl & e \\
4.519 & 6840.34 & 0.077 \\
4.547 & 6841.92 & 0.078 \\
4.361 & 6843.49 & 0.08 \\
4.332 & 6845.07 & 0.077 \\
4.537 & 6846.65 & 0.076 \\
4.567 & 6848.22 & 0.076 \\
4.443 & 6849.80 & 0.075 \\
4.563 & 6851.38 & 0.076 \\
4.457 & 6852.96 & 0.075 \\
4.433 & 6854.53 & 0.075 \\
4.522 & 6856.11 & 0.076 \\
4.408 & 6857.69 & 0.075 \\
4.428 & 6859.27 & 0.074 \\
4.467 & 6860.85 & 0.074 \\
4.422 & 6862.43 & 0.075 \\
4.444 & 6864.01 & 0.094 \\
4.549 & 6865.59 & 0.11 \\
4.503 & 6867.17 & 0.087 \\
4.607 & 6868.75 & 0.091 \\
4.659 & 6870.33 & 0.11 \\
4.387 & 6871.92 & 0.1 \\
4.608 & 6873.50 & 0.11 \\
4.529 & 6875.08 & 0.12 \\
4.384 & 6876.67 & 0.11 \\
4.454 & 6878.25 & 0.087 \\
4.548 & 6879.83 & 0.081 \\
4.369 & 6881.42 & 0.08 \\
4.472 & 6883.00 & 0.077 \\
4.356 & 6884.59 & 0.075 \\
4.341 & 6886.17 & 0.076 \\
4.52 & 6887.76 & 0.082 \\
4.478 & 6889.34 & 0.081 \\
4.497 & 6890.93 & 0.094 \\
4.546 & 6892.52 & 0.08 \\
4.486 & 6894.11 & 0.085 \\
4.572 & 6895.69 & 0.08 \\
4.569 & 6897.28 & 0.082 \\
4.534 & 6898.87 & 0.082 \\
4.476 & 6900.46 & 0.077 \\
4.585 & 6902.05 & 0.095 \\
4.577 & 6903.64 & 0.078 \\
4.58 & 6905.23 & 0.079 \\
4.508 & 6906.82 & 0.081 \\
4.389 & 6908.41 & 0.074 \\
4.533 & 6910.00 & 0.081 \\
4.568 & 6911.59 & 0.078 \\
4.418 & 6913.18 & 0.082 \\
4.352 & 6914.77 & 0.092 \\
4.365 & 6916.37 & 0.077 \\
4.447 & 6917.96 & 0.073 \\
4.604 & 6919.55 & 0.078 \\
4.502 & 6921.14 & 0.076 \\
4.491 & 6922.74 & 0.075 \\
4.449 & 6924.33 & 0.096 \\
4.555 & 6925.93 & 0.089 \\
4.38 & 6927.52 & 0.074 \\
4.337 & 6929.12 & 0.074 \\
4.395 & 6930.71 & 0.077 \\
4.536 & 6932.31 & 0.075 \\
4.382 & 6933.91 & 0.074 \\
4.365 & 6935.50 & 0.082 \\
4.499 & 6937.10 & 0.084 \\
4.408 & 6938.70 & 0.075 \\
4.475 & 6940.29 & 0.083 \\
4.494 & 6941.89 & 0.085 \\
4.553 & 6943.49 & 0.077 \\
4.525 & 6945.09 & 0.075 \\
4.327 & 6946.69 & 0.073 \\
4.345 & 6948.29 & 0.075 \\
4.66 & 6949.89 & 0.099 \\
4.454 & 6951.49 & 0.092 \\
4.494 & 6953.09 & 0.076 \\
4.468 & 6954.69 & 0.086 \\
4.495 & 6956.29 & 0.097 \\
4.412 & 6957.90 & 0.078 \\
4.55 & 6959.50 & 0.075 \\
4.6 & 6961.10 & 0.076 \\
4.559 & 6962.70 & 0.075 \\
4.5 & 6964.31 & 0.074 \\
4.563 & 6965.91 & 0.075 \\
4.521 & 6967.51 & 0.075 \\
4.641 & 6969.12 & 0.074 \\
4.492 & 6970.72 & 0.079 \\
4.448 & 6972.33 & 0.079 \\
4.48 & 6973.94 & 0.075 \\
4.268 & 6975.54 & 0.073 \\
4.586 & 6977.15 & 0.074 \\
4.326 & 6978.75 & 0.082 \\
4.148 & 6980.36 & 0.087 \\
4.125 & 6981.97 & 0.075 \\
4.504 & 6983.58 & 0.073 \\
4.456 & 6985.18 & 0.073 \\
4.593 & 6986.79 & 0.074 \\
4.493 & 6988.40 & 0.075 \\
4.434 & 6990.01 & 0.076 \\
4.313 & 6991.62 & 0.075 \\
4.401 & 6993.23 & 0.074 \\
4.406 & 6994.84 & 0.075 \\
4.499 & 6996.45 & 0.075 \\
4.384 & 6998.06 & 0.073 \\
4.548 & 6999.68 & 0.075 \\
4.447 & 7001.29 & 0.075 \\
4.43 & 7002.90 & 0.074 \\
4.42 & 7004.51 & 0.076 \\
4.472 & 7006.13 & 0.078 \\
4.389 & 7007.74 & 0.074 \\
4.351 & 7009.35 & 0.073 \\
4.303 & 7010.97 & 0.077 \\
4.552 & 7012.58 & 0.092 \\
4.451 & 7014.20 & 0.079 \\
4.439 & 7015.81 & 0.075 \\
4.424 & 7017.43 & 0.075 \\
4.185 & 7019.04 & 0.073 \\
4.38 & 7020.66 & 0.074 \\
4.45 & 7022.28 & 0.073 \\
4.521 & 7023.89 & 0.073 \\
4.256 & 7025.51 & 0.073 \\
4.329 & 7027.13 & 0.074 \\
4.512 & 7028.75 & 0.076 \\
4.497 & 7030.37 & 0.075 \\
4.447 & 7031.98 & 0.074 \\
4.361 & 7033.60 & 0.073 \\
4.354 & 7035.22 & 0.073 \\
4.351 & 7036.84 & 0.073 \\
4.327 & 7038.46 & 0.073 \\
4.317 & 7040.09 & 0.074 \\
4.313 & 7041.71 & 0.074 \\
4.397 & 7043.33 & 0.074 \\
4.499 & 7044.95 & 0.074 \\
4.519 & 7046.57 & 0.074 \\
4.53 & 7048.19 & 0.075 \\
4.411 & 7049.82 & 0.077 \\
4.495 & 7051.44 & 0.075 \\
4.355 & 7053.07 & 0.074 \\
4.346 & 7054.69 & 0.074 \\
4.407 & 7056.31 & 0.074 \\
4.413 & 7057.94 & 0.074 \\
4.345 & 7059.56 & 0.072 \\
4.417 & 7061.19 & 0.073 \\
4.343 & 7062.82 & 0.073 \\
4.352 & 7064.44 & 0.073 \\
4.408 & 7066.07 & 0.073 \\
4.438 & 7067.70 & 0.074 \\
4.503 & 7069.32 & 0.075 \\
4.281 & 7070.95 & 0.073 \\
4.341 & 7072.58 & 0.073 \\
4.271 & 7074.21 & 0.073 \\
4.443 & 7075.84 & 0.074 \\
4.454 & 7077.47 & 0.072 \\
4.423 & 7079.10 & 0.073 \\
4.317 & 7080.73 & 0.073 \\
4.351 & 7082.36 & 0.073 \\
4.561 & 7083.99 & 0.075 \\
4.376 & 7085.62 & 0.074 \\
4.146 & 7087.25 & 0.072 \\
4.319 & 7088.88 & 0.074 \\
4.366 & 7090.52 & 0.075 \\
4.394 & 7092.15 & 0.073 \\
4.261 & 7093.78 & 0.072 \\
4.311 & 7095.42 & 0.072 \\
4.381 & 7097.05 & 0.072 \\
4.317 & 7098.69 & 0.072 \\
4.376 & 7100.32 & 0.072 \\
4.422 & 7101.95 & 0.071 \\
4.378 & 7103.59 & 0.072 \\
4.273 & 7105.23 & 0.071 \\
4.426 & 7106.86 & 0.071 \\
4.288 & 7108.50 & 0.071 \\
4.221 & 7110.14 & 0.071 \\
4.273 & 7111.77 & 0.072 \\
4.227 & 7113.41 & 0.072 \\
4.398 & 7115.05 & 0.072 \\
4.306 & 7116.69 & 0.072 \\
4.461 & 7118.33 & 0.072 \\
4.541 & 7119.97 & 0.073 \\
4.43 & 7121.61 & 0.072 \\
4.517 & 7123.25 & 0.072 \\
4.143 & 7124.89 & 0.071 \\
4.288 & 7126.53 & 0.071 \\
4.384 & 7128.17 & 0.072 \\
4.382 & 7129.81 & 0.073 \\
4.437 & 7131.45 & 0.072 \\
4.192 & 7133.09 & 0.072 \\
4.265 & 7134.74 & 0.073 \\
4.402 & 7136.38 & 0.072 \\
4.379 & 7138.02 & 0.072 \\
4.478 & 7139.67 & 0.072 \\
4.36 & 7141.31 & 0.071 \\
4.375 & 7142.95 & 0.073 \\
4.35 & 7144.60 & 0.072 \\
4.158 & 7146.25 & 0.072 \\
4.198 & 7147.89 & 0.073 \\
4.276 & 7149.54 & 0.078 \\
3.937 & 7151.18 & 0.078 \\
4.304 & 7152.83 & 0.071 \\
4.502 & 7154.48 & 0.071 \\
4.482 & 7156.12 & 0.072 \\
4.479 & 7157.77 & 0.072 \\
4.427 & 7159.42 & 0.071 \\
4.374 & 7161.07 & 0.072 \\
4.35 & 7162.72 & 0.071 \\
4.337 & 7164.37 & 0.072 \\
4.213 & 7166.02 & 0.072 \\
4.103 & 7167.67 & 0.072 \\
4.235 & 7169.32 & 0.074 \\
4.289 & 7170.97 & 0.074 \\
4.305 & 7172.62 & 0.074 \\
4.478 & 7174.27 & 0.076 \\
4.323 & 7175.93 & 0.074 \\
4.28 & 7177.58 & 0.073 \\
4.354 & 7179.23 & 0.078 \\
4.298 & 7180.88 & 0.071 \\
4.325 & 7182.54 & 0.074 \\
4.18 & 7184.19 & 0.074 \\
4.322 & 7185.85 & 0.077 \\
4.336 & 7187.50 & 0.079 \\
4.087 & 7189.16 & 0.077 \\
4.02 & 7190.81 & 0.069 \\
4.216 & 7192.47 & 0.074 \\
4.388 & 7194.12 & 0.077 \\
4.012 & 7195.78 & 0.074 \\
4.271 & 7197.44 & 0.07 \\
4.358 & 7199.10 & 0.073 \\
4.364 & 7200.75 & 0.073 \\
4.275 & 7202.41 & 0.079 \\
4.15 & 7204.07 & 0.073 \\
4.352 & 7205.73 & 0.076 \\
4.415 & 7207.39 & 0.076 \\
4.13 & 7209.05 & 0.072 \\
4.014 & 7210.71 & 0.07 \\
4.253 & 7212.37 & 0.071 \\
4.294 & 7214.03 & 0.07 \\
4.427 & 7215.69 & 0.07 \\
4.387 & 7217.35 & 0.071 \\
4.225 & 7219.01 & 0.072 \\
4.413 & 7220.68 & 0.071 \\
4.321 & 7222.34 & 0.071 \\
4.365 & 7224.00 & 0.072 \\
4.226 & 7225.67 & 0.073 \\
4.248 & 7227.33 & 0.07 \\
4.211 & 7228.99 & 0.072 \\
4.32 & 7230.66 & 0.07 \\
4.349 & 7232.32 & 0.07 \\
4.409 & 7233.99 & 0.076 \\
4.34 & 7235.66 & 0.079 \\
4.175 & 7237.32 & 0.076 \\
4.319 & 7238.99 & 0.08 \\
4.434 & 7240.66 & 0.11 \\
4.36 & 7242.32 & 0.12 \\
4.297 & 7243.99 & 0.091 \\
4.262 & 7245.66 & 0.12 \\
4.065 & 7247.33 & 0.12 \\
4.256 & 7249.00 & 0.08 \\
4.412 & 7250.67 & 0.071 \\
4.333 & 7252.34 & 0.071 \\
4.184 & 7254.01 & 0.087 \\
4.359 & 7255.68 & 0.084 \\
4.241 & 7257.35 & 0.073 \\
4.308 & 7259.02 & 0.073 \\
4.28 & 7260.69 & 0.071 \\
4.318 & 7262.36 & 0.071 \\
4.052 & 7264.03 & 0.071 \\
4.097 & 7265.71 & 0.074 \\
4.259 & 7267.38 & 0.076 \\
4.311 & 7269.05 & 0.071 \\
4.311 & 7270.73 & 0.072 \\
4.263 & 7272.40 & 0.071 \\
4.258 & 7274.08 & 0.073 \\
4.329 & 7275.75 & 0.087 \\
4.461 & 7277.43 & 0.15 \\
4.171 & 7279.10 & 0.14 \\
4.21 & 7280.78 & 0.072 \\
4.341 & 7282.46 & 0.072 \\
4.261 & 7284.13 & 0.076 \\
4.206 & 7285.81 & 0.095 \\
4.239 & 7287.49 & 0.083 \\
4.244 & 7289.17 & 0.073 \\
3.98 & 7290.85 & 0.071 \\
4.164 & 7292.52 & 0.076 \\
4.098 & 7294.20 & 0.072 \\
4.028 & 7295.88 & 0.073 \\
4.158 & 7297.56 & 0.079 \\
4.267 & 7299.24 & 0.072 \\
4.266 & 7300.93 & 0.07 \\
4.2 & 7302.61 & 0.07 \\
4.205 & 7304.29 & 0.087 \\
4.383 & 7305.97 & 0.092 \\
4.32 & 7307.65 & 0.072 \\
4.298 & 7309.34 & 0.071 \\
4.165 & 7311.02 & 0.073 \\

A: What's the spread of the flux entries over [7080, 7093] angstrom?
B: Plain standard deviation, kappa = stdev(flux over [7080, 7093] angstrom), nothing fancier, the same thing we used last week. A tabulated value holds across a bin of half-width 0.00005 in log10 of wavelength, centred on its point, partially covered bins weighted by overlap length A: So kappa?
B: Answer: 0.11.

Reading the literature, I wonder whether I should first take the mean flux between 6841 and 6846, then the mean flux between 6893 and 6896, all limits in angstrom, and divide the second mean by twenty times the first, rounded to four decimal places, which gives 0.0513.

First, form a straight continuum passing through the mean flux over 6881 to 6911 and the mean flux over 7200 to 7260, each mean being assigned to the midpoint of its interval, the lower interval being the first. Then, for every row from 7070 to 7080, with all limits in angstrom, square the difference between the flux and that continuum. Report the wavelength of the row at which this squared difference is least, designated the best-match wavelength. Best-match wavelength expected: 7079.10 angstrom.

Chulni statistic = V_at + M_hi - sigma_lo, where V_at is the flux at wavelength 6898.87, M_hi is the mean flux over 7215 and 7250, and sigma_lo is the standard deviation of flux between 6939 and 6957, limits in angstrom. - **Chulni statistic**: 8.75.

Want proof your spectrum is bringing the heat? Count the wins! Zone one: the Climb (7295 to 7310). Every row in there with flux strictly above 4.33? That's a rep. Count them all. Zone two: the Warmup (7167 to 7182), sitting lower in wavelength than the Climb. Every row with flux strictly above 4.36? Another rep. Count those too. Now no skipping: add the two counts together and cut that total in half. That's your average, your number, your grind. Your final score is 1.0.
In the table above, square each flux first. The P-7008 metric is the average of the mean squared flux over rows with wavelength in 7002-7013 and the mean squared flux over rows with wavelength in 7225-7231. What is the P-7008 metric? 18.8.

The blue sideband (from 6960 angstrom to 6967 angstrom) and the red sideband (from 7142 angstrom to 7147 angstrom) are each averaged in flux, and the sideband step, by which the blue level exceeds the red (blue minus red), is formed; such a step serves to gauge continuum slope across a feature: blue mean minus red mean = 0.26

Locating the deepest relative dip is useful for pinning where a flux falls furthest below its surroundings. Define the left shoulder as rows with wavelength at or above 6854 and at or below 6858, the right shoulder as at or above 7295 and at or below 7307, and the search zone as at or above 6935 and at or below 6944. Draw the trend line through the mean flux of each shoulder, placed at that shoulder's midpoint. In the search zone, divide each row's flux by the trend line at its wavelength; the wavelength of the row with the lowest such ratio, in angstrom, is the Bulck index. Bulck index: 6935.50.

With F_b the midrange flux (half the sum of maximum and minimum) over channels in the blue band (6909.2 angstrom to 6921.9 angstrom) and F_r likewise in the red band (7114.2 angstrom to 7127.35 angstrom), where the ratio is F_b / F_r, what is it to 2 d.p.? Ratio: 1.03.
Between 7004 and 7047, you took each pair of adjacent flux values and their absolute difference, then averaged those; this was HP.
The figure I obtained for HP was 0.081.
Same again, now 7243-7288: 0.102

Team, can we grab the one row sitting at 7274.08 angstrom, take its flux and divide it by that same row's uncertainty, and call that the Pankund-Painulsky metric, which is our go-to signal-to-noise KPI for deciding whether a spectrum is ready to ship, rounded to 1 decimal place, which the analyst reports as 58.3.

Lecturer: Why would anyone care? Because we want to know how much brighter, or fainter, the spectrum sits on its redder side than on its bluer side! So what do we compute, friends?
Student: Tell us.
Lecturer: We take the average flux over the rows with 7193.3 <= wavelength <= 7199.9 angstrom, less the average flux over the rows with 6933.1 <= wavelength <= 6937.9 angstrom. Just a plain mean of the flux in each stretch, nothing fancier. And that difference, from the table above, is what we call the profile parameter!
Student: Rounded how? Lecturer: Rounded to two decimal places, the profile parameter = -0.16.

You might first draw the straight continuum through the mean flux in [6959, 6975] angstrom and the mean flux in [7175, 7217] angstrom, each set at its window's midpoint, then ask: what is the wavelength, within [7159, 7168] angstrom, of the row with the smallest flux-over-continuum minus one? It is 7167.67 angstrom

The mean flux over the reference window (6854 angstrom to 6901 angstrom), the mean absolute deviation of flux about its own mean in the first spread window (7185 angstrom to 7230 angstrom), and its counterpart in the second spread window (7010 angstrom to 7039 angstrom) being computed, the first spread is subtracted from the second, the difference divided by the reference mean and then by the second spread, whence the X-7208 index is -0.055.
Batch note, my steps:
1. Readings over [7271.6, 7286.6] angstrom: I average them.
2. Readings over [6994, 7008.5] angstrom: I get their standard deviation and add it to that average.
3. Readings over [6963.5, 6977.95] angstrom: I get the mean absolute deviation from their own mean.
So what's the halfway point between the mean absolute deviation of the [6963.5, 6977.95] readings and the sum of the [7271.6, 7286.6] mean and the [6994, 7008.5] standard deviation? 2.20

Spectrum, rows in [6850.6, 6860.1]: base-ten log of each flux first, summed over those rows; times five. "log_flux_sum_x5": 19.5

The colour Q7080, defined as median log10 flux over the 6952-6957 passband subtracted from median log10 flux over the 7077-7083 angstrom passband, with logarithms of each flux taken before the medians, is -0.010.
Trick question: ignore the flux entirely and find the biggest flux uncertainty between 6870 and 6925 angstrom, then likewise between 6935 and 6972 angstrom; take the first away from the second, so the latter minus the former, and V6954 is -0.021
